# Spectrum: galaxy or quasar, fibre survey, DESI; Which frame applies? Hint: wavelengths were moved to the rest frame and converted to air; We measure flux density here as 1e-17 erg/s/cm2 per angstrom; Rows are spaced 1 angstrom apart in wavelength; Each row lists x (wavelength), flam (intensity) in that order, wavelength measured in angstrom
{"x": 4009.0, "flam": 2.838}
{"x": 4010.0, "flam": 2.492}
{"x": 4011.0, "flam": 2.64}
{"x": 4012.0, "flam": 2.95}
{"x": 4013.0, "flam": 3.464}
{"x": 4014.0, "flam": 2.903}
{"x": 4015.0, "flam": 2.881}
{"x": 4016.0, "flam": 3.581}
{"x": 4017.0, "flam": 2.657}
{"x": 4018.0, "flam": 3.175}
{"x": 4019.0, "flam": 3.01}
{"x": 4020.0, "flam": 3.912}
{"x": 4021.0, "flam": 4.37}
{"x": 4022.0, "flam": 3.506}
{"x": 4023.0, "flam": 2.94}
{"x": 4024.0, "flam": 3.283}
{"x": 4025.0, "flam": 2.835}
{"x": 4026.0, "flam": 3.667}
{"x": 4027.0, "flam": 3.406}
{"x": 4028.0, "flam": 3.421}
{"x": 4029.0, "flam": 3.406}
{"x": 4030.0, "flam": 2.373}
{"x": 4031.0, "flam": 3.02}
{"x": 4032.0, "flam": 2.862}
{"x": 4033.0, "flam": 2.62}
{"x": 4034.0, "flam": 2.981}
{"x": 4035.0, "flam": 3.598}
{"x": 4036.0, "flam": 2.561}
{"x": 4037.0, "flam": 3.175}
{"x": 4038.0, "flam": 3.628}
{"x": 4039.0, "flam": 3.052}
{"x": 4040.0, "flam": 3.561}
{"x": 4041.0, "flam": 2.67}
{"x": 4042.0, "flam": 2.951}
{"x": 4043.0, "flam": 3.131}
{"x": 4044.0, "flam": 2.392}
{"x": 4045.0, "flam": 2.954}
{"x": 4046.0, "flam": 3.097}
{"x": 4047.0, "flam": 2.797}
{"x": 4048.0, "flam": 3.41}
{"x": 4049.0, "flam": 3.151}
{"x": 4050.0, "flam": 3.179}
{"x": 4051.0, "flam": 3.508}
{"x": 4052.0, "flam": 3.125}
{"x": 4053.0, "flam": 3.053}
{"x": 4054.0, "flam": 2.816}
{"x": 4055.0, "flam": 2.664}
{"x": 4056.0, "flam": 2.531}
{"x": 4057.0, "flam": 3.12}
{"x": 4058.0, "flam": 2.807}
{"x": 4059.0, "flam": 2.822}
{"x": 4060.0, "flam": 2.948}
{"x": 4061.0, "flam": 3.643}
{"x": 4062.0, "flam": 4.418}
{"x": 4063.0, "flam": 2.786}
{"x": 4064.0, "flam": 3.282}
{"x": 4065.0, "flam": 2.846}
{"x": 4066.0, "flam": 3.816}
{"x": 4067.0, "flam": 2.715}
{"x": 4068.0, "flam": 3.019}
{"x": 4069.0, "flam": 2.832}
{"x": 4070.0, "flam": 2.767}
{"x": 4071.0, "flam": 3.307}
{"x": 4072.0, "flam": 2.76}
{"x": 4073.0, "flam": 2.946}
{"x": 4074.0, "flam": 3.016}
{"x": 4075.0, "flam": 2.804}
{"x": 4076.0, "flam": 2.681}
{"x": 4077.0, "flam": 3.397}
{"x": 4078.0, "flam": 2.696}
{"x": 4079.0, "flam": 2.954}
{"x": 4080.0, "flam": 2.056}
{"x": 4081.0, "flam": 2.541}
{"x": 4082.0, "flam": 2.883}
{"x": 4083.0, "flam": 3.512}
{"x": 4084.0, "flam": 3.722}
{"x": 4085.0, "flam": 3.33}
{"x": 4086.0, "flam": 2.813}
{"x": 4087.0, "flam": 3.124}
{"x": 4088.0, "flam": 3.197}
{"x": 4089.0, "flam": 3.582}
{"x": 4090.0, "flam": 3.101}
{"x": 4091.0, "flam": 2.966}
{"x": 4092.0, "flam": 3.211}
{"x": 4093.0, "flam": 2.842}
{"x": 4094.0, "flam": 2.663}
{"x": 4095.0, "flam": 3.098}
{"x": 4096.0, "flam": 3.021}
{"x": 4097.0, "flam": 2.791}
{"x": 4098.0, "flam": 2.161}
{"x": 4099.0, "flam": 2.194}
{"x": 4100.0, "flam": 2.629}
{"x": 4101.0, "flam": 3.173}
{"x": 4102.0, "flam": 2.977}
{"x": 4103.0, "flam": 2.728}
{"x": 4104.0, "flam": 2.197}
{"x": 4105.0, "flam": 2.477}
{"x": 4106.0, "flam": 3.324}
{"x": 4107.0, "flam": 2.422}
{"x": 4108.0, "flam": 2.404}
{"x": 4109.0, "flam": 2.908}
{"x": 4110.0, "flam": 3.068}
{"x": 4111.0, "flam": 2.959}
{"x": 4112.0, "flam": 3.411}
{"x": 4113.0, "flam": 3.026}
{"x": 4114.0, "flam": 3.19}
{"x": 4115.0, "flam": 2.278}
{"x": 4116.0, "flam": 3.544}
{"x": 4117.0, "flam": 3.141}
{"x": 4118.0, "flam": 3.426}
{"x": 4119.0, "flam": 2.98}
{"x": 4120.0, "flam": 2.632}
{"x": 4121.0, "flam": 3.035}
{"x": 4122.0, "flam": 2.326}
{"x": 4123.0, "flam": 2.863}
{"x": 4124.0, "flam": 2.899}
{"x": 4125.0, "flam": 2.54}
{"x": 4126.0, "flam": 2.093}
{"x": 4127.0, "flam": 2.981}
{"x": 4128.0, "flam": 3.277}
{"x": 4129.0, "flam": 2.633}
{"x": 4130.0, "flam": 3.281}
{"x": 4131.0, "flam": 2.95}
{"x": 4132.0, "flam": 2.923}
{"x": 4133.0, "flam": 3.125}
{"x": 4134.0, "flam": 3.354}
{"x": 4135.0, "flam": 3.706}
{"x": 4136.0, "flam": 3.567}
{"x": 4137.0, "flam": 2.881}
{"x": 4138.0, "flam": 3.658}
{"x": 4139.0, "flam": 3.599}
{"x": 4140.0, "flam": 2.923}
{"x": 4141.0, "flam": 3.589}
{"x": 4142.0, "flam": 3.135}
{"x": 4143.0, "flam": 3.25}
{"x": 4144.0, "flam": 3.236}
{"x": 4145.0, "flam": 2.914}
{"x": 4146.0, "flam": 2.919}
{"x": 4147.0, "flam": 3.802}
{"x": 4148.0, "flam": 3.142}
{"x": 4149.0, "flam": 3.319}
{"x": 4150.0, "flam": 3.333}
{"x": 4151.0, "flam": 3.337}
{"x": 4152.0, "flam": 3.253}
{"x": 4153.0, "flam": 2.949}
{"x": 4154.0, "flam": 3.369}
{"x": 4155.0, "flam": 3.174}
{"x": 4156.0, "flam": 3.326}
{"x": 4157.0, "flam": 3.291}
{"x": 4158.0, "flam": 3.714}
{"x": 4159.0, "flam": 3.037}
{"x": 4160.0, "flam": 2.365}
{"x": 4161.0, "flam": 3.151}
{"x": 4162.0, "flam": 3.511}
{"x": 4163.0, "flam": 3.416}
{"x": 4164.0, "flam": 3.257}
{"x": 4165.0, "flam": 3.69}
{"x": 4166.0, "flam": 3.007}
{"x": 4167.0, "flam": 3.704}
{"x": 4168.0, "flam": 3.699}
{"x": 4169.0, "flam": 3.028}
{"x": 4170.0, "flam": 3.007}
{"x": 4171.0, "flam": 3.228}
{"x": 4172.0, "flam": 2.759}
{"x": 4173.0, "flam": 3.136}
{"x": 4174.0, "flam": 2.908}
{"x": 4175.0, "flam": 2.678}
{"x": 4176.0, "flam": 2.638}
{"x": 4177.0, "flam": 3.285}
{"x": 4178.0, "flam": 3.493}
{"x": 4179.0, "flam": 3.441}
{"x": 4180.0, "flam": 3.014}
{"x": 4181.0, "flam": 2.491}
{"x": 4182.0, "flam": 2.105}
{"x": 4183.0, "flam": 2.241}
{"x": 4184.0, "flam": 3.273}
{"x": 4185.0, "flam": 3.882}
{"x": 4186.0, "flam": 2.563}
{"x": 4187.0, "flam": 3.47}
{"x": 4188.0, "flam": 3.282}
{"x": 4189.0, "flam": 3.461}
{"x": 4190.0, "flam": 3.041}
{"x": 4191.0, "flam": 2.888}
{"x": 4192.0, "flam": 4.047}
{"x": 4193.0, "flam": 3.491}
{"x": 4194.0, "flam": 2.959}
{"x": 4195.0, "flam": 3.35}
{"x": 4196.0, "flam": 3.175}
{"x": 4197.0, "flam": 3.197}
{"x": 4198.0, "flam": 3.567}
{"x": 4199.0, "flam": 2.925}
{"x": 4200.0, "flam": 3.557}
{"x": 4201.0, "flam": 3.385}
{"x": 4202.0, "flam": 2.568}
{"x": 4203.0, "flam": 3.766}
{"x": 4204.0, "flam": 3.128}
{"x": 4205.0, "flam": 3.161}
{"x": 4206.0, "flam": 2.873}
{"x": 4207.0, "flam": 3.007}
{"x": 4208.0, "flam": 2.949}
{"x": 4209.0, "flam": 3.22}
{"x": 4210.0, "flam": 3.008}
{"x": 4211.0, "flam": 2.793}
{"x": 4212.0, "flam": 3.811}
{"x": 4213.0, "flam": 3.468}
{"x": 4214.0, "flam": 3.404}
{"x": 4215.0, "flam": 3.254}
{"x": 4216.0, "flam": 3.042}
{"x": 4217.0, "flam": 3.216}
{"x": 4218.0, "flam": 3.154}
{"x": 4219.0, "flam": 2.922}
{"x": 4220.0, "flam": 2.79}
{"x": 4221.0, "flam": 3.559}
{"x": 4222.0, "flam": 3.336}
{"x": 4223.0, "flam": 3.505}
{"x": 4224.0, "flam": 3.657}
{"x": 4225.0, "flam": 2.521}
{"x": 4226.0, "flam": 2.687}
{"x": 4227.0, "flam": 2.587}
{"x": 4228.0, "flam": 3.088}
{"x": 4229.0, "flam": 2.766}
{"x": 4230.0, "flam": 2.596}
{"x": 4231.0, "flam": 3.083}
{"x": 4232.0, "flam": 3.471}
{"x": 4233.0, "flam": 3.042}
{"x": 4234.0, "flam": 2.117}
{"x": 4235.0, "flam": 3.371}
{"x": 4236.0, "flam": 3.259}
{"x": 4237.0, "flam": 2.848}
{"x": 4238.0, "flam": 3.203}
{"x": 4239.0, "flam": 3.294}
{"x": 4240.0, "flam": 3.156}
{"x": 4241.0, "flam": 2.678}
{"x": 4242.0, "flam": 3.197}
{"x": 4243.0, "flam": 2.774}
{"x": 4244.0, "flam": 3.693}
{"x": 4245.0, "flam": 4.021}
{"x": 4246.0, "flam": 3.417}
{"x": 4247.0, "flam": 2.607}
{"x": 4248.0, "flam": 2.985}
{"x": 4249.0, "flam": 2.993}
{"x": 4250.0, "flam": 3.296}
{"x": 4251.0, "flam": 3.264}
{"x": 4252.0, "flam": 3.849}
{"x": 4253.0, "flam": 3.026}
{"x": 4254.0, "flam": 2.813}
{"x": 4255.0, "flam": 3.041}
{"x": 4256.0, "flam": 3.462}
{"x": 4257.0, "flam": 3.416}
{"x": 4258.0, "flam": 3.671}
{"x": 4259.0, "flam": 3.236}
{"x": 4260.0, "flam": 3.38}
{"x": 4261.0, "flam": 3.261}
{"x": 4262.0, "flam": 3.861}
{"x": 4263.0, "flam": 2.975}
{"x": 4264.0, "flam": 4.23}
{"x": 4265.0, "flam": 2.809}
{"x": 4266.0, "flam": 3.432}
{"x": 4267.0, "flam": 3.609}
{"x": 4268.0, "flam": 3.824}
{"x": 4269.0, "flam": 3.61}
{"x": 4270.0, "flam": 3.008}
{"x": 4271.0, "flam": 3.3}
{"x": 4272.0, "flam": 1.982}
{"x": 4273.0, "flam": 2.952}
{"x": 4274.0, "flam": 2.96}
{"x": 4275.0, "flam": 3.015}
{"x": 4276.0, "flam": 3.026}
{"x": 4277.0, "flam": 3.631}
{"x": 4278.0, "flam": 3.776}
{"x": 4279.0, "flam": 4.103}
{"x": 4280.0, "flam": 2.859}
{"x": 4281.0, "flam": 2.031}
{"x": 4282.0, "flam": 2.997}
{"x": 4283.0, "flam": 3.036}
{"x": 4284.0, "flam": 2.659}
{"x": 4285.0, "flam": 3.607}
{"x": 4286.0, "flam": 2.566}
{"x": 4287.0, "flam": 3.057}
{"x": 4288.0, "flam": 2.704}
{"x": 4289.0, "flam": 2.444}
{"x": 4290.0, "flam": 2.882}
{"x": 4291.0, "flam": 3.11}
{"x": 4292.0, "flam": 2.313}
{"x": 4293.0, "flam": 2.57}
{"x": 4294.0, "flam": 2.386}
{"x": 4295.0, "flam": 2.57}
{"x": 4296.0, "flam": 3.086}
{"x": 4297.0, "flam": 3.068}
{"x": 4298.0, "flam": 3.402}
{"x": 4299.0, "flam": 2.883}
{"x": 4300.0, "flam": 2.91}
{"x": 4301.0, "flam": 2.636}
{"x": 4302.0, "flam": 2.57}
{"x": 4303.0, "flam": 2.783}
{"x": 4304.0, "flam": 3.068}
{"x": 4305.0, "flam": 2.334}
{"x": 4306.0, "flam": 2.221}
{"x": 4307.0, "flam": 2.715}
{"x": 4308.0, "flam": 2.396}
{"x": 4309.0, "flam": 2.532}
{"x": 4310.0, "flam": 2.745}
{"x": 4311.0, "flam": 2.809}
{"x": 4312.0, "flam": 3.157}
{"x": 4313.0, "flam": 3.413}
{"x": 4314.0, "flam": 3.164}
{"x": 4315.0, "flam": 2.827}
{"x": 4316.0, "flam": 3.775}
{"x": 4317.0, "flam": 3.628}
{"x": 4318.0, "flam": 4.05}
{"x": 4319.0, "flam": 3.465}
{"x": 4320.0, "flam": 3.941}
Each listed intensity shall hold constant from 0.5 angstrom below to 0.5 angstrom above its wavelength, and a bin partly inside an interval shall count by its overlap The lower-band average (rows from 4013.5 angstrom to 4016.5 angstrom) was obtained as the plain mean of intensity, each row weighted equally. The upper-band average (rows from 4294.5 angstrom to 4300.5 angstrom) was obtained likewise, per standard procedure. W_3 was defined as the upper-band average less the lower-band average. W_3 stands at -0.14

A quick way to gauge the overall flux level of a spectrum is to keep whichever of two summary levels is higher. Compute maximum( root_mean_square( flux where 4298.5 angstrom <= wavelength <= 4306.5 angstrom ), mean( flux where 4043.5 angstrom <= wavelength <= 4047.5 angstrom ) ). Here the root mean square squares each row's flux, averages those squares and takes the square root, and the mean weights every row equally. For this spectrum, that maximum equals 2.81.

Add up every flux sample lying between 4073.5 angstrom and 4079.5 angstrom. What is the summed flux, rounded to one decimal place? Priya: 17.5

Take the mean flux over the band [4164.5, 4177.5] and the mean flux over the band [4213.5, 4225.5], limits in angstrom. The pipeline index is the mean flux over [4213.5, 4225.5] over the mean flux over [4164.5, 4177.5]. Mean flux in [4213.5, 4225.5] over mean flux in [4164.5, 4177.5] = 1.02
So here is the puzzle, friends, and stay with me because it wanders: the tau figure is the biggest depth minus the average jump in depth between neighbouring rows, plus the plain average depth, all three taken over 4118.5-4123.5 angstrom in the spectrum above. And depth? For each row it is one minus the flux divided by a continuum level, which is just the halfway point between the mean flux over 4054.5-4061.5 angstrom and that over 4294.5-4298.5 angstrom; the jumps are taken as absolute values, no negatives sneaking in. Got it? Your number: 0.12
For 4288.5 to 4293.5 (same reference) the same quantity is 0.19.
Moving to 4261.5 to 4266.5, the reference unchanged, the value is -0.45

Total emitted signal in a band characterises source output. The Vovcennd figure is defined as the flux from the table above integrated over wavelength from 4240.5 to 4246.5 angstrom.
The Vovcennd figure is 19.8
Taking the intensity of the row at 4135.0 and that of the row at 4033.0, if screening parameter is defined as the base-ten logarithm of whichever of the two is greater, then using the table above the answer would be 0.57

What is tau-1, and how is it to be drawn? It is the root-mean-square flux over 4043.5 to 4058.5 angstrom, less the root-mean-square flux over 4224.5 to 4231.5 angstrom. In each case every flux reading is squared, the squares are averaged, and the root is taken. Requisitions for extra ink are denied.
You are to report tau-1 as 0.22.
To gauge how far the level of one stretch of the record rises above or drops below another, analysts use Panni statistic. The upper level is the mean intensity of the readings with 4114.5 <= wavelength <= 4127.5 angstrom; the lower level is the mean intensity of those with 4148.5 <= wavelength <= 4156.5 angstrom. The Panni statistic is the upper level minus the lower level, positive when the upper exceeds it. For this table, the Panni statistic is -0.43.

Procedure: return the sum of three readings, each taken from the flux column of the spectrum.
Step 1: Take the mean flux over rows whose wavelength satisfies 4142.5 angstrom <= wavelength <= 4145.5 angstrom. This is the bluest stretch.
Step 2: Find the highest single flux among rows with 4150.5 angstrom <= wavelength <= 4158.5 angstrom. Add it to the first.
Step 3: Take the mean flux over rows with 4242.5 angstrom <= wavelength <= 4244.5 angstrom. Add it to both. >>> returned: 10.1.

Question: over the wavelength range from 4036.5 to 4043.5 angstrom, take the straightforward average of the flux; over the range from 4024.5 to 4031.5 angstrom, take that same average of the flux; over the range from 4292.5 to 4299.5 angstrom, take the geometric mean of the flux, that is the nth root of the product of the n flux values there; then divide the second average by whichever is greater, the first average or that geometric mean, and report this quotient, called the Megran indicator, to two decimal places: 1.00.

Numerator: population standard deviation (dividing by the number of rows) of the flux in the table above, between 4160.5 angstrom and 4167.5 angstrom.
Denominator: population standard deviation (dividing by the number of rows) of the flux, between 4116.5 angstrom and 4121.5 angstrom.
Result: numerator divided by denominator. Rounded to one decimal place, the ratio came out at 1.0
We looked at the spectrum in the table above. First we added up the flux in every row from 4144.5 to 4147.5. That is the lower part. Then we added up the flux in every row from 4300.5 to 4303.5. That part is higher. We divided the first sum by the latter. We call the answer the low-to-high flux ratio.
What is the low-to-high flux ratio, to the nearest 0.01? 1.21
